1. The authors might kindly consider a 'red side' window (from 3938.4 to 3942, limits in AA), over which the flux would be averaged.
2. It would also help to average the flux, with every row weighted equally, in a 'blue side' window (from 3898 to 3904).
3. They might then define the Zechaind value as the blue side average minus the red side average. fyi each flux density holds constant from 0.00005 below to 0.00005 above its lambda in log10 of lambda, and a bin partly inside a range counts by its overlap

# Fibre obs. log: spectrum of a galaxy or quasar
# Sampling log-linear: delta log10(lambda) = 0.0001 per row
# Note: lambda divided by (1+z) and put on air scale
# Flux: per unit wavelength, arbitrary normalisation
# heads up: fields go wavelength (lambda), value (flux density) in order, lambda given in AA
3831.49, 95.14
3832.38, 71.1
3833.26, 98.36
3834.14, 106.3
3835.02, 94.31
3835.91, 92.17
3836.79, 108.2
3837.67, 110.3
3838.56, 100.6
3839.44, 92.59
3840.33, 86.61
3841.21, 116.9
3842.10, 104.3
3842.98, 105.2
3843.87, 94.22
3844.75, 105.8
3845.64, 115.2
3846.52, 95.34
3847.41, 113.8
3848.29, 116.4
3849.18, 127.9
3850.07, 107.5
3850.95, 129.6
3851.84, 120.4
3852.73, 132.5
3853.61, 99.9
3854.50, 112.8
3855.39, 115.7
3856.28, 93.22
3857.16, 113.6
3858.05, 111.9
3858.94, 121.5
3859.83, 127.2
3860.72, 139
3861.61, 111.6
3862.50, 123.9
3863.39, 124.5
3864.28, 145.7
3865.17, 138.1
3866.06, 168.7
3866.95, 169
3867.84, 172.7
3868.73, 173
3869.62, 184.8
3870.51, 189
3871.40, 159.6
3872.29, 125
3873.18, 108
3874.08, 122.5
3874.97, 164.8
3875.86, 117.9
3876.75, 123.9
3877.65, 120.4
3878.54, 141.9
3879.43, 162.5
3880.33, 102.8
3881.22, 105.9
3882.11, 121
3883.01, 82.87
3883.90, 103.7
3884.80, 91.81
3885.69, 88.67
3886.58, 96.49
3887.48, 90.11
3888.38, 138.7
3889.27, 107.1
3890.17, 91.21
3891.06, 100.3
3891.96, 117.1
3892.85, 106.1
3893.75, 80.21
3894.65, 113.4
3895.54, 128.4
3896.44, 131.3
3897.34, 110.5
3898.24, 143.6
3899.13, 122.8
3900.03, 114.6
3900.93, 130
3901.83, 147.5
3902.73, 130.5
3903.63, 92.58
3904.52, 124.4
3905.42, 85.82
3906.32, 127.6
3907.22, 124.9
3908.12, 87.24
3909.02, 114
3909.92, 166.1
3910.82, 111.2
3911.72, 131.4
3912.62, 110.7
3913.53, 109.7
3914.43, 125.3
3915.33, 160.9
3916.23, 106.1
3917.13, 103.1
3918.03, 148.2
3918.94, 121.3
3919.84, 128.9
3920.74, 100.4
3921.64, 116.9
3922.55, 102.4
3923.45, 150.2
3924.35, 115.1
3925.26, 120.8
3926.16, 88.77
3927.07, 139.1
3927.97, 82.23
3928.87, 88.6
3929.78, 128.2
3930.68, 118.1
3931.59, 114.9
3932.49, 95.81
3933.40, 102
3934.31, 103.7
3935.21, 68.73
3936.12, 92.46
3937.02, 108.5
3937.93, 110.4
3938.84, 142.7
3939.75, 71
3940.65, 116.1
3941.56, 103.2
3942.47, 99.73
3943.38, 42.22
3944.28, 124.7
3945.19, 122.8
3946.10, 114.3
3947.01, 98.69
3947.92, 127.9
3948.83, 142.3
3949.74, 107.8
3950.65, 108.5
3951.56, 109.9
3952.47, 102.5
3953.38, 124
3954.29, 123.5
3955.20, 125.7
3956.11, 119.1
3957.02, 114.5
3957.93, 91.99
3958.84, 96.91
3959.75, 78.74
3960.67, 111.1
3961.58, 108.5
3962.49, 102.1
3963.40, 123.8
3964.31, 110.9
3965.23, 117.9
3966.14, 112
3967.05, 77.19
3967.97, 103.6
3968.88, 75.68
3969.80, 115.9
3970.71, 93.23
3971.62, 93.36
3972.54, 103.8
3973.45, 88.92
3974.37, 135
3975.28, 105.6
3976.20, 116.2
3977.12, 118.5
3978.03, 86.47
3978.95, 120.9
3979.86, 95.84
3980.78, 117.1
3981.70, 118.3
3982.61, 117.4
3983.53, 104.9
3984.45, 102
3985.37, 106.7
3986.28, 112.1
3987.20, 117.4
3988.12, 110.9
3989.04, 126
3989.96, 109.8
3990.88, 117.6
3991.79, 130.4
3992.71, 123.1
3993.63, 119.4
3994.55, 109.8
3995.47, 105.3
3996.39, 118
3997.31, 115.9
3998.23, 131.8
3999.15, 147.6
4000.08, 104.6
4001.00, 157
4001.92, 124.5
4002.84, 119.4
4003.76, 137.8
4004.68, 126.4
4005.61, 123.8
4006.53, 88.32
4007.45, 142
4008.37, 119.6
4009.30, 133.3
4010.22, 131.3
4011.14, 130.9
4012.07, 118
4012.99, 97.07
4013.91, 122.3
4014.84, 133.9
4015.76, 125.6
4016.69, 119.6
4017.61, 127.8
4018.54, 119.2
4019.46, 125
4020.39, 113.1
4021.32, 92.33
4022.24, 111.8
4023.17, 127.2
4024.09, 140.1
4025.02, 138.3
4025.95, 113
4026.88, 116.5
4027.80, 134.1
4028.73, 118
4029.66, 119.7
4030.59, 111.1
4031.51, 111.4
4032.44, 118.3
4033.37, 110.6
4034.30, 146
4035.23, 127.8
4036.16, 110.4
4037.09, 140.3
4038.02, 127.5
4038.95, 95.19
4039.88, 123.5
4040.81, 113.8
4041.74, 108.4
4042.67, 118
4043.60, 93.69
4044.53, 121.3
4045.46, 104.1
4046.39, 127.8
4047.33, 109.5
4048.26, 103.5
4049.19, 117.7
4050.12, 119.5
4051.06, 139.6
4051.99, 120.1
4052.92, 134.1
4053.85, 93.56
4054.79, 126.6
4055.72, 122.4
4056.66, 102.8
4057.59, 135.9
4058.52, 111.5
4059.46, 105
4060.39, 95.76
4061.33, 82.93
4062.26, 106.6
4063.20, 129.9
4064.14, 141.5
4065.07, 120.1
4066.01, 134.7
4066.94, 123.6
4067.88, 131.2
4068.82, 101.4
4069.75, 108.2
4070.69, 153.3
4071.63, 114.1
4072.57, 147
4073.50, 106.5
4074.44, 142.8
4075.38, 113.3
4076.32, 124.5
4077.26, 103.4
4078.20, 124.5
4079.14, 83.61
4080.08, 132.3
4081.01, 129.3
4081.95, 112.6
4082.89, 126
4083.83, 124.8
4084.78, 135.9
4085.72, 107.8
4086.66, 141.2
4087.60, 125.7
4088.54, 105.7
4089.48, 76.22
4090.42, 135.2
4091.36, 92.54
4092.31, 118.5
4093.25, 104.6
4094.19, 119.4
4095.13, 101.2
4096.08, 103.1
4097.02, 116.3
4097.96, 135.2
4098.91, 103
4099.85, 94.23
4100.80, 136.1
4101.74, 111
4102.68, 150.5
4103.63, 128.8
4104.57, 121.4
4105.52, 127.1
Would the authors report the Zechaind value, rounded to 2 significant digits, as 18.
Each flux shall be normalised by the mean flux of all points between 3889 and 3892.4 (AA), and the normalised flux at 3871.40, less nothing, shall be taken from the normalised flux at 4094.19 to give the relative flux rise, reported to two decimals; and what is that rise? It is -0.39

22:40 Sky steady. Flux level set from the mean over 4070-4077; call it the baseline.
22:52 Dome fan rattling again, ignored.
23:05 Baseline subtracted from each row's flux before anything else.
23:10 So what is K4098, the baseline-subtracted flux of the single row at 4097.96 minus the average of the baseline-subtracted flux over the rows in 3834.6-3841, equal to 37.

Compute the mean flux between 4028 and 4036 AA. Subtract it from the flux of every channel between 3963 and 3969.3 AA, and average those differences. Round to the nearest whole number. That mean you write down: -17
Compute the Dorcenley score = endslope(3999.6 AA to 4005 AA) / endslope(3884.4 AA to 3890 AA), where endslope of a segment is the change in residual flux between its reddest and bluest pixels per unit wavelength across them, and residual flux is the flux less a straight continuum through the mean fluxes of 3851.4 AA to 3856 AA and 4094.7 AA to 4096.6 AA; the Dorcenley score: 1.4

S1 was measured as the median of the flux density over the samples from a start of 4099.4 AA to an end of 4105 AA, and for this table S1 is 125.1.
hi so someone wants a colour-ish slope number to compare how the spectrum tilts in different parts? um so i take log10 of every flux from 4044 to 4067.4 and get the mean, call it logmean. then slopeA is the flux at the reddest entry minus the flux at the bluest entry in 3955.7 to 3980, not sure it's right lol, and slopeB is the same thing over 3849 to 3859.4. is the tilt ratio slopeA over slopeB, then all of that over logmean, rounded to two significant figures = 1.8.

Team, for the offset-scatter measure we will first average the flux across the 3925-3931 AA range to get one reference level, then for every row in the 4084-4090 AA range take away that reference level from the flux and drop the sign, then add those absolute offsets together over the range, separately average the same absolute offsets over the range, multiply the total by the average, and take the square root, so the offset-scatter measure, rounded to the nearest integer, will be 46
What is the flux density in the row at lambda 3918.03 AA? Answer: 148.2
